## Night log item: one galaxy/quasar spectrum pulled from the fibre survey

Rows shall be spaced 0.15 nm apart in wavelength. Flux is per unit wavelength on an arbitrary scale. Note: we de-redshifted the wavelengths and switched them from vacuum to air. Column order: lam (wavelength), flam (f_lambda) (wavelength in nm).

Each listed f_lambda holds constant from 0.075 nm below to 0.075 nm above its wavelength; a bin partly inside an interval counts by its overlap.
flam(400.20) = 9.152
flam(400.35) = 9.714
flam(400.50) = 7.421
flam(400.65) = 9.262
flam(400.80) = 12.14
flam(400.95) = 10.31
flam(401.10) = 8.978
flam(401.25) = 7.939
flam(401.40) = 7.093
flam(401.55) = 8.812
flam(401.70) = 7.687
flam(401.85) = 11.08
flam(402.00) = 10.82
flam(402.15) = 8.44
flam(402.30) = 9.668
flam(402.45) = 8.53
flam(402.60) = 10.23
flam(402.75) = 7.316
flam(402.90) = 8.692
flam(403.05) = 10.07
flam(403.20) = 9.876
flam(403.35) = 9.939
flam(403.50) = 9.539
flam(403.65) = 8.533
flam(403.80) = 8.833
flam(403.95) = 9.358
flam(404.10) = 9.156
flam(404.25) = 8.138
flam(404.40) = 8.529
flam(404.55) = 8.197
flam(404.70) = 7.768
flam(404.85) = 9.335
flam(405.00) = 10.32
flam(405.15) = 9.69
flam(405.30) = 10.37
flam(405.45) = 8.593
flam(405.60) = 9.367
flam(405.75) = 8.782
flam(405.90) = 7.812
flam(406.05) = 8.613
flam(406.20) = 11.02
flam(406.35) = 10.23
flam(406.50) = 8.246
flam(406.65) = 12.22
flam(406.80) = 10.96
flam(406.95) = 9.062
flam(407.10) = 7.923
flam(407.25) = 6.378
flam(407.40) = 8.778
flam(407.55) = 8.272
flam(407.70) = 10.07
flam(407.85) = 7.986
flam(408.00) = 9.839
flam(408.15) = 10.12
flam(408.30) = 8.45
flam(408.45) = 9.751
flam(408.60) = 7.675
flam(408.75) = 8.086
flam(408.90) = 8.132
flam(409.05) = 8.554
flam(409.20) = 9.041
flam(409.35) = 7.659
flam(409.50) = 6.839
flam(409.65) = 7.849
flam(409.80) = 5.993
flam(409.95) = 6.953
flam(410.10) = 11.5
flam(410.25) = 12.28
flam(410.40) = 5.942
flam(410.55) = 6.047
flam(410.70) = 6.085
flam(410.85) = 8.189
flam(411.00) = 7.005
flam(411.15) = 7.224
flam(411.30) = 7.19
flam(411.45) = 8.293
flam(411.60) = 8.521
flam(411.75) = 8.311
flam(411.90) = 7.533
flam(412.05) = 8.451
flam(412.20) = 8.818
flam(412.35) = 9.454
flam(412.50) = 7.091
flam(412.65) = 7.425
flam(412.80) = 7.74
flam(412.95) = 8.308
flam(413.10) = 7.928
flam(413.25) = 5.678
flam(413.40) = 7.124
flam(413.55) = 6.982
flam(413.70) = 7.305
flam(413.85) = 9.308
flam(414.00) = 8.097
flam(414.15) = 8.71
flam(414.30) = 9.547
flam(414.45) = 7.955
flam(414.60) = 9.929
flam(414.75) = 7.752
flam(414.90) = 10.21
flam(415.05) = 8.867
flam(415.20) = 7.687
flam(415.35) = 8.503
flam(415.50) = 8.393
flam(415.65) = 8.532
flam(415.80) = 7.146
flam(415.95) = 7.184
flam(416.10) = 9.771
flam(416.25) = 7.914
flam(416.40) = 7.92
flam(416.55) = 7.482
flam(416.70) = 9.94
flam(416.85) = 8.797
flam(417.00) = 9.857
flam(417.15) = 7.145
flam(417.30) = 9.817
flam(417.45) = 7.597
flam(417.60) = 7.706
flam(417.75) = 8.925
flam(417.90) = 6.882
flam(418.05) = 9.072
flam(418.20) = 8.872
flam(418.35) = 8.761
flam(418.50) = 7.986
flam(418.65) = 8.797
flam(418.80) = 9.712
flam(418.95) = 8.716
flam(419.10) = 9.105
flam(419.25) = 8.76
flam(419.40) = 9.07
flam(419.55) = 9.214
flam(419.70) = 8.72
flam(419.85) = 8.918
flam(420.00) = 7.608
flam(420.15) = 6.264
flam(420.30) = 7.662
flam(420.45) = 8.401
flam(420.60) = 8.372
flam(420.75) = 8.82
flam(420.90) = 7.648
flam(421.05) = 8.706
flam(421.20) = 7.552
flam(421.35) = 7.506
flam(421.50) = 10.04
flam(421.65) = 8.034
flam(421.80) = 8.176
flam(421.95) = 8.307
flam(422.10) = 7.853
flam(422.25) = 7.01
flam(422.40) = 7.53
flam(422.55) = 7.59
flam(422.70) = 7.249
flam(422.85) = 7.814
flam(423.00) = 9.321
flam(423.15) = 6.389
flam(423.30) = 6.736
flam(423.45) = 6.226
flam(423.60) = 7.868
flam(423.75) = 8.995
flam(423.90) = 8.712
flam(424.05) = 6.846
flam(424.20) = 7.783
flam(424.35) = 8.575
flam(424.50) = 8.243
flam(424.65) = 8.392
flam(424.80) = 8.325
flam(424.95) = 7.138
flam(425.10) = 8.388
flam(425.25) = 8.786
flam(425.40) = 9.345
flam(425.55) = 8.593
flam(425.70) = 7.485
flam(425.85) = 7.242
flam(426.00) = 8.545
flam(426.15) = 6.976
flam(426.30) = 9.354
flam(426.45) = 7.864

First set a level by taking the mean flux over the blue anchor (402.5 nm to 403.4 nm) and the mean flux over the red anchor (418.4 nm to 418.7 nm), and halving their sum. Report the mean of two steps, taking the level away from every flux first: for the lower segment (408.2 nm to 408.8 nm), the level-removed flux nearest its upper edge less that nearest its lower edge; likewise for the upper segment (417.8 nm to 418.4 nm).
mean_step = 0.76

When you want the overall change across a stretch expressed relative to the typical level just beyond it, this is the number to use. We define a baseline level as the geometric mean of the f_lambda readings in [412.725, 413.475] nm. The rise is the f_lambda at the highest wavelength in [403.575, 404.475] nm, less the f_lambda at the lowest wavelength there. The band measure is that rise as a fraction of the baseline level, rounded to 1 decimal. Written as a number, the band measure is 0.0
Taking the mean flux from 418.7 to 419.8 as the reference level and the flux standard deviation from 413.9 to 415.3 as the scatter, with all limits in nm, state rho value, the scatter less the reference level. -8.1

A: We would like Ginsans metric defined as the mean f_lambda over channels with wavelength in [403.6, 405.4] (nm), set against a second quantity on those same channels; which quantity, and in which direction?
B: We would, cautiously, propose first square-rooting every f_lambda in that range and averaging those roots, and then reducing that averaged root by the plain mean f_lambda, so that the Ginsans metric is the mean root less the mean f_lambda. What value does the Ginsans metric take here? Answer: -6.02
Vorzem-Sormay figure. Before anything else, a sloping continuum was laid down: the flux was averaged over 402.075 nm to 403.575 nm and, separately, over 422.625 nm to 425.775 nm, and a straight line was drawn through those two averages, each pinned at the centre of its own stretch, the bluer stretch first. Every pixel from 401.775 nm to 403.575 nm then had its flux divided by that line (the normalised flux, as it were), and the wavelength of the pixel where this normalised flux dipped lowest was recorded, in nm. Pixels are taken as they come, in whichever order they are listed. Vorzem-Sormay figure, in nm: 402.75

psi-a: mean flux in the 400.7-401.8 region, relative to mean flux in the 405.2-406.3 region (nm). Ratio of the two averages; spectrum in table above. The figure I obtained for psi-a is 0.98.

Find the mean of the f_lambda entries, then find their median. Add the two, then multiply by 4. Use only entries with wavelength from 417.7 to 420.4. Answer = 69.1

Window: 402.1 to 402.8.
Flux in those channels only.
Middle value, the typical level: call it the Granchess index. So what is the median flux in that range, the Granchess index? 8.5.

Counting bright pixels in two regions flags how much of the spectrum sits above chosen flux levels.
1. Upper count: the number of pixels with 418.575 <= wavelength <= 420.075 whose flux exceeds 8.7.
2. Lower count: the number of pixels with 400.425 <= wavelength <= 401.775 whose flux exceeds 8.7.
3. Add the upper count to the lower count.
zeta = 14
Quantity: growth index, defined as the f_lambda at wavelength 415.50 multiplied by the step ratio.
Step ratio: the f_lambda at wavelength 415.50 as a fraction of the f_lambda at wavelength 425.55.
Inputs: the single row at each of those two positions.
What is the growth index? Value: 8.2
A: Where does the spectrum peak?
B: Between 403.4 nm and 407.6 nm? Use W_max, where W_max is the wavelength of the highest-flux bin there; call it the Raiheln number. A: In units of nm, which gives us 406.65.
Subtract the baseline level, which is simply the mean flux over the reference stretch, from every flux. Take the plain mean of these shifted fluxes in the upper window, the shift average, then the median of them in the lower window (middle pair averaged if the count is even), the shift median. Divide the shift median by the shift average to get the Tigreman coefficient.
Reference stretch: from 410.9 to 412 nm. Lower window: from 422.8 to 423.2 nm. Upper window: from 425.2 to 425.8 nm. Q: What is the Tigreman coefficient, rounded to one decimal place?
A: 0.1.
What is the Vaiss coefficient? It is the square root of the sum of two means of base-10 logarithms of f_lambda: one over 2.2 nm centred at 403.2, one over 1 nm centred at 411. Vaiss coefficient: 1.34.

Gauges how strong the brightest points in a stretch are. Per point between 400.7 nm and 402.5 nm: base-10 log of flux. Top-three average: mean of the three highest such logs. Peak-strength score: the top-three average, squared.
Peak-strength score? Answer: 1.11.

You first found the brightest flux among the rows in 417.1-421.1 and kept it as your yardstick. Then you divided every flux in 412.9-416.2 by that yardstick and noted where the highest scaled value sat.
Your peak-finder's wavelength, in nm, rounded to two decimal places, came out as 414.90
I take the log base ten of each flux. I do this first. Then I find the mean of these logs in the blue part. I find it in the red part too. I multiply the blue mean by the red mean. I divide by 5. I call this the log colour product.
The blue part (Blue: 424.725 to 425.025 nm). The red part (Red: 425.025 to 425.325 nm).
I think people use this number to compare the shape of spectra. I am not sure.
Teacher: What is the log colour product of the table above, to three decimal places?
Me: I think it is 0.166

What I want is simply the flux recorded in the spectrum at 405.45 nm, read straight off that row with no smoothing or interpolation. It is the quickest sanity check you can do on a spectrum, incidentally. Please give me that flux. 8.593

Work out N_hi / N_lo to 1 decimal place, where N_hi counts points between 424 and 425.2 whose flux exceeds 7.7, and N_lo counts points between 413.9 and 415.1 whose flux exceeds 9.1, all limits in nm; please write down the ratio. 2.0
